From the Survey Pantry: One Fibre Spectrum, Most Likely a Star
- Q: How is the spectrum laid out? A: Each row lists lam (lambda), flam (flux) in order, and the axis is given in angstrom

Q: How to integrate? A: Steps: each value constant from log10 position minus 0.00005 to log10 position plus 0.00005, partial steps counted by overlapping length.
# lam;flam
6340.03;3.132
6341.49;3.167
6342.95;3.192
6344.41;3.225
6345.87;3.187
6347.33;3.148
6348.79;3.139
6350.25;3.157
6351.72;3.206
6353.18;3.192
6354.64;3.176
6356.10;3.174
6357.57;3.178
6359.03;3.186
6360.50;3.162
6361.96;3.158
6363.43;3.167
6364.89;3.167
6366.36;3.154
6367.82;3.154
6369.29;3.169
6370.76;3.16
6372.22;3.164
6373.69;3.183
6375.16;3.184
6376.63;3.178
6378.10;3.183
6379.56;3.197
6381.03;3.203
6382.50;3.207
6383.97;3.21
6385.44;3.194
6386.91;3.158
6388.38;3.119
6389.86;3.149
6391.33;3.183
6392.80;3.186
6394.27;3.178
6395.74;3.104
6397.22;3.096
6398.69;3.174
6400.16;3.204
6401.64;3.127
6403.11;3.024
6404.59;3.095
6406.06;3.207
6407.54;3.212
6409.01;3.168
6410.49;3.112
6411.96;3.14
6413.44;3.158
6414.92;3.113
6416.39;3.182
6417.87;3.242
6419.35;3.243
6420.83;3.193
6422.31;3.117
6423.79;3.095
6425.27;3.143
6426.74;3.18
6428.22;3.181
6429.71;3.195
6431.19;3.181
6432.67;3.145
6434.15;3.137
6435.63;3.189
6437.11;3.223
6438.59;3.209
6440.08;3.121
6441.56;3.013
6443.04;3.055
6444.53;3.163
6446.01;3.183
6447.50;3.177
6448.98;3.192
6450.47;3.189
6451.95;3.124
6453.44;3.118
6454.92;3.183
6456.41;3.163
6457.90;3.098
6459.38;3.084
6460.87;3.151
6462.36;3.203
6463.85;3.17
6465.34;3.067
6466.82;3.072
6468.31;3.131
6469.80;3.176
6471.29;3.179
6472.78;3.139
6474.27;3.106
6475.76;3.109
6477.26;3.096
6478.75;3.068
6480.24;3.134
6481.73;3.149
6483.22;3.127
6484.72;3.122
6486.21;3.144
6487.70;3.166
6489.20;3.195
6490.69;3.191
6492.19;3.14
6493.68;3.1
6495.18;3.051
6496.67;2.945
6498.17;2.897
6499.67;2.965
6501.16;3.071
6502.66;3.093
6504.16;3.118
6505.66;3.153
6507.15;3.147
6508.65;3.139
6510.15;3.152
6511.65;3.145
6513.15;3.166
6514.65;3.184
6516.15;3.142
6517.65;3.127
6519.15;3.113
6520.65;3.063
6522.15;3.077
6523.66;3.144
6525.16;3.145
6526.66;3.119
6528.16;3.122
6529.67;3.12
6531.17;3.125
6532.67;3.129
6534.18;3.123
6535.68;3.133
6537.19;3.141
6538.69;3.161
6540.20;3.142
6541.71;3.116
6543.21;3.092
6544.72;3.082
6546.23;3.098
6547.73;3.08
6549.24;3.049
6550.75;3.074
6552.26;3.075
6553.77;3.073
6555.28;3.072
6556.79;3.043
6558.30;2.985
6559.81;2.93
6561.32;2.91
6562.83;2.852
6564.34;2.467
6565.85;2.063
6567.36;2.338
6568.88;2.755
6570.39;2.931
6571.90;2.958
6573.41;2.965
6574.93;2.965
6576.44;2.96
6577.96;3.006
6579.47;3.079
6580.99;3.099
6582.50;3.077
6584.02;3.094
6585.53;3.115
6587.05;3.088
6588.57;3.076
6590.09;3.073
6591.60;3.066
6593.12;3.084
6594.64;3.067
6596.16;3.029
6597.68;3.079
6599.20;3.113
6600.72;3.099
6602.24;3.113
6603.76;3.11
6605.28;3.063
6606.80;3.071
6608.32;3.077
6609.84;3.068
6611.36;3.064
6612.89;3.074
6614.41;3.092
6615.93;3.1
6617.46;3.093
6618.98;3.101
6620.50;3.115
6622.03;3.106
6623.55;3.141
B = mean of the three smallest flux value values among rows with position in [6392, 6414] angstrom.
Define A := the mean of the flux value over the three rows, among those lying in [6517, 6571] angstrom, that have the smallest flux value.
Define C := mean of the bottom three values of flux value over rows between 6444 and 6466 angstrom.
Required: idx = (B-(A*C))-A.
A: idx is -6.3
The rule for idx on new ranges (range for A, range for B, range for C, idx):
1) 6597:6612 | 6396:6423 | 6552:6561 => -9.1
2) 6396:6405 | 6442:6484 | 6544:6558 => -9.4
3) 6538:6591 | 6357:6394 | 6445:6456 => -6.3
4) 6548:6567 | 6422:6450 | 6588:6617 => -6.9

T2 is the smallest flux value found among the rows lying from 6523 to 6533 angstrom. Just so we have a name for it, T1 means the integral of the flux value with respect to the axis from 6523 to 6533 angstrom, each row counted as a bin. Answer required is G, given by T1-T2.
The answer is 28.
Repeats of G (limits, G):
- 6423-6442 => 57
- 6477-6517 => 122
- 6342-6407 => 203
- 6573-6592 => 55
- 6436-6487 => 157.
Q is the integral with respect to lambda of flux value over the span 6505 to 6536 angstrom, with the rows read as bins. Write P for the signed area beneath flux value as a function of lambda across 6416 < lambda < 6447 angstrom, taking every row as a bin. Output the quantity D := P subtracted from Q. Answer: -0.9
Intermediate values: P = 98.0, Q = 97.1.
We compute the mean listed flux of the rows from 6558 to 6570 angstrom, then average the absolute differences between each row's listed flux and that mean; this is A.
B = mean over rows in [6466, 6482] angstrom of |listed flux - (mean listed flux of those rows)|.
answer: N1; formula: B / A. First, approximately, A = 0.280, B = 0.030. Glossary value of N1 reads 0.1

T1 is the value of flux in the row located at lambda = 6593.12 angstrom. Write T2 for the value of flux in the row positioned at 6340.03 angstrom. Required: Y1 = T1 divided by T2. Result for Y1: 0.98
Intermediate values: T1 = 3.084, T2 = 3.132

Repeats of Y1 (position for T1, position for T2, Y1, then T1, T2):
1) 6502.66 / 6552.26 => 1.01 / 3.093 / 3.075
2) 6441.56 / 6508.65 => 0.96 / 3.013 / 3.139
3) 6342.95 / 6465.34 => 1.04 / 3.192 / 3.067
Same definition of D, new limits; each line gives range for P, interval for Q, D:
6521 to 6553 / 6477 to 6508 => -3.5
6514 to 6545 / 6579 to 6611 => 1.8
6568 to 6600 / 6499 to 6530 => -0.2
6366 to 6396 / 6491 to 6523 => 3.8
